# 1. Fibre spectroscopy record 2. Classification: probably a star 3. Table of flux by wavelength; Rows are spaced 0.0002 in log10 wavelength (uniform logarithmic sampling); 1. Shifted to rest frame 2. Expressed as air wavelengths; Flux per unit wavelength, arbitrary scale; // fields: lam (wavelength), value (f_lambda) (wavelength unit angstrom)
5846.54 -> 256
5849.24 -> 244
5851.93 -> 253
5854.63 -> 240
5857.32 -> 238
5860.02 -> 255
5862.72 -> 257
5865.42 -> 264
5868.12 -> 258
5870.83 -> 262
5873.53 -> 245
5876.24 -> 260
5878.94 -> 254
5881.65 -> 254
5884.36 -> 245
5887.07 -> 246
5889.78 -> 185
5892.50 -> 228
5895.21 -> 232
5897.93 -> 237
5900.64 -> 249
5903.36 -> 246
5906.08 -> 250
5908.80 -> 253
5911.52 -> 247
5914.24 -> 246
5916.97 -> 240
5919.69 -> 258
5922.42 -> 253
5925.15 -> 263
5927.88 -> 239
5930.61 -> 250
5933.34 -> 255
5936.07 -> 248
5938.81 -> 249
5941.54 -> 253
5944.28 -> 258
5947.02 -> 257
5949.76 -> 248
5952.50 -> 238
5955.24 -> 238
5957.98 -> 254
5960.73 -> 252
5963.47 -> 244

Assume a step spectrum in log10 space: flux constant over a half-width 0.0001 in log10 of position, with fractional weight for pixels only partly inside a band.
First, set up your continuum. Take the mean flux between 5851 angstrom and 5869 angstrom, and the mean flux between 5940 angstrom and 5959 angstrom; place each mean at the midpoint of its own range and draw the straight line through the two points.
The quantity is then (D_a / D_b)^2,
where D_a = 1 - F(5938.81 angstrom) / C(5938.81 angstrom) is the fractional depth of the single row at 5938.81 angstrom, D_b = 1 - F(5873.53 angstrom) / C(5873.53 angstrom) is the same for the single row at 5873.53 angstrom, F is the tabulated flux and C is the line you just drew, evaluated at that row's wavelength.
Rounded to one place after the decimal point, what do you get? 0.0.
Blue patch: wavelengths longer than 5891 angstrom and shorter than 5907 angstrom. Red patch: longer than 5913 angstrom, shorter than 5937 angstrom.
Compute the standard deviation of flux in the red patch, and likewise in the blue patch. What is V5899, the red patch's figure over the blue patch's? 0.9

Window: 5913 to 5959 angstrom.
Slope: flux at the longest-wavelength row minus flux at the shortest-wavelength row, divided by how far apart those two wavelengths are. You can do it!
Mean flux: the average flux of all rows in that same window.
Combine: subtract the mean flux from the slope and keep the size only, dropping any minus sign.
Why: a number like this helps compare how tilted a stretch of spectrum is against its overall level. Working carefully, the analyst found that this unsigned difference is 250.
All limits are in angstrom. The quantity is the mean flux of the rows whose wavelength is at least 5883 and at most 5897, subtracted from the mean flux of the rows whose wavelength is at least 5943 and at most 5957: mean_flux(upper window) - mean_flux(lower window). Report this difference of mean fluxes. 21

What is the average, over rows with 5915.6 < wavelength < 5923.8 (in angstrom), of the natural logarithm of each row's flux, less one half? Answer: 5.02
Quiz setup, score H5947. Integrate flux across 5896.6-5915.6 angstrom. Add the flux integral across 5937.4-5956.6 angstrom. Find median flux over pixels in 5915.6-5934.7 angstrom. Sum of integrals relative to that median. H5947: 37.4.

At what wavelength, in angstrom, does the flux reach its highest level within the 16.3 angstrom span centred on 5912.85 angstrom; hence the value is 5919.69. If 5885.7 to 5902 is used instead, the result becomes 5900.64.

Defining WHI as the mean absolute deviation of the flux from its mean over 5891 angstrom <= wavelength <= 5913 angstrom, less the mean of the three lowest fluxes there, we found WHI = -225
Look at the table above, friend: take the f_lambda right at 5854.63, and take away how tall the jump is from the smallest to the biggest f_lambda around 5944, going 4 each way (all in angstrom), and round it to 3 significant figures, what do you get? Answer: 235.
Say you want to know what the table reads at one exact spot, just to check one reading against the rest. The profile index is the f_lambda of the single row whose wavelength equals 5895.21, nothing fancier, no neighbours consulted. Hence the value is 232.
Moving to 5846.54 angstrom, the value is 256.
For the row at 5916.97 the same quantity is 240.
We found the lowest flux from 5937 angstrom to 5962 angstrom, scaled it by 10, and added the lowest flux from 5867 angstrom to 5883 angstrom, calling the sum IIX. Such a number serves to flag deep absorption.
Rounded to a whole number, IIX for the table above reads 2625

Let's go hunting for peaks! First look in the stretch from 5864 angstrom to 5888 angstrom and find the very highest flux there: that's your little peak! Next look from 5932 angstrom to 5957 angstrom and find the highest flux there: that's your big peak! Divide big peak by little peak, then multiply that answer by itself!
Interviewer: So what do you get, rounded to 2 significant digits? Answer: 0.96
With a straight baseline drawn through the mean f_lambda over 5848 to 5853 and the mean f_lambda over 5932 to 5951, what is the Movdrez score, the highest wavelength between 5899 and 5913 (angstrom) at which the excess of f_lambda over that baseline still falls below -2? 5911.52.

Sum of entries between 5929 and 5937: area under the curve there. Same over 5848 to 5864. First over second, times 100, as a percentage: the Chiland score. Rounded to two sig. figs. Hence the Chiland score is 51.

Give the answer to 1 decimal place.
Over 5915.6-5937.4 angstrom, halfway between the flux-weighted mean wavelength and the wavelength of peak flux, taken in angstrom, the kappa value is 5925.8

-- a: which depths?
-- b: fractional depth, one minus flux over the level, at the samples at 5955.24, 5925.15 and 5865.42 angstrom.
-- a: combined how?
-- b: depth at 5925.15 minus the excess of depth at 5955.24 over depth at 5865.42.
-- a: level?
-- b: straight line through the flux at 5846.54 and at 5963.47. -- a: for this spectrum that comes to -0.13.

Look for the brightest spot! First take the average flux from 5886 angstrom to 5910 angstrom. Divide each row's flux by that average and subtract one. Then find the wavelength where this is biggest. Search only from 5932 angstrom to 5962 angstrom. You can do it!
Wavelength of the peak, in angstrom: 5944.28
